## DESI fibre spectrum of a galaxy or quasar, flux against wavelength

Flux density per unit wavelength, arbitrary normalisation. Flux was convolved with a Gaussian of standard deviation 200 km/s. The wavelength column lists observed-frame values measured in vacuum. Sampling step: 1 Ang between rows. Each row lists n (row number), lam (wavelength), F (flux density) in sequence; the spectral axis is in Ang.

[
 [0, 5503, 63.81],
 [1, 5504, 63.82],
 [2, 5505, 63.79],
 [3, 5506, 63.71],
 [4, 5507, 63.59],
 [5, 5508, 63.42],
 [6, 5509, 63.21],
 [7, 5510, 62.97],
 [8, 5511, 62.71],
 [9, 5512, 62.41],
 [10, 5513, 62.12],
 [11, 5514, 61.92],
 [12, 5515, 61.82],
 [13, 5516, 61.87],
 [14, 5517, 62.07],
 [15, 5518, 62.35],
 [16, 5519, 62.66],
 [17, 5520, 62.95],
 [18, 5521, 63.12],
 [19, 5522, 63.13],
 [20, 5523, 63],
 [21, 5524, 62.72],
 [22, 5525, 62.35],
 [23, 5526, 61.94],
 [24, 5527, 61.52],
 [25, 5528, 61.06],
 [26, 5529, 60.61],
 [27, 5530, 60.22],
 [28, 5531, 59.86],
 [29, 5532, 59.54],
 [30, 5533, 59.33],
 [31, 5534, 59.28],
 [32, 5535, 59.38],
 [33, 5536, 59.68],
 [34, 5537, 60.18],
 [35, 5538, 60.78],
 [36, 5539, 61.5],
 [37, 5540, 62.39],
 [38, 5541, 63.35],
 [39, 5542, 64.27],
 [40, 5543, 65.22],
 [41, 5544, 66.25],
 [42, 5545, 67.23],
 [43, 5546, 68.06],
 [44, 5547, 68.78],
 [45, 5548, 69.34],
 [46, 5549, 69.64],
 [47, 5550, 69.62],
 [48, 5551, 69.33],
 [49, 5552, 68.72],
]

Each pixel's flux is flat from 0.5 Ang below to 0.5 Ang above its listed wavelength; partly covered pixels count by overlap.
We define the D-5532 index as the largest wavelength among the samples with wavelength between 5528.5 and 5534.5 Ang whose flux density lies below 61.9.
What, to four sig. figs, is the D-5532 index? 5534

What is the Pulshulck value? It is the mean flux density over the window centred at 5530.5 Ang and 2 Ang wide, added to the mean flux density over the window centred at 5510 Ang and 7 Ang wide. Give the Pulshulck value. 123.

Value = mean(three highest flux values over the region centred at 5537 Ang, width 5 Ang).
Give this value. 60.8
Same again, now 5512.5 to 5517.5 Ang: 62.0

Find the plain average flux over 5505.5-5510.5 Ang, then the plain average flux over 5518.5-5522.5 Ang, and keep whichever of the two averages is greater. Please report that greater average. 63.4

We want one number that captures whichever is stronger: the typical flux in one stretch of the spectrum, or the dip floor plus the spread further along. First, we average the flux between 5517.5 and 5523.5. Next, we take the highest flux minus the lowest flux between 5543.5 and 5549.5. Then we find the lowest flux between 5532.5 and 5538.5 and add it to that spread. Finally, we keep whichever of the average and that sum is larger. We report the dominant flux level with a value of 62.9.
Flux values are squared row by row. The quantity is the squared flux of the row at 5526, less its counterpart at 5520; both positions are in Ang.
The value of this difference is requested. -126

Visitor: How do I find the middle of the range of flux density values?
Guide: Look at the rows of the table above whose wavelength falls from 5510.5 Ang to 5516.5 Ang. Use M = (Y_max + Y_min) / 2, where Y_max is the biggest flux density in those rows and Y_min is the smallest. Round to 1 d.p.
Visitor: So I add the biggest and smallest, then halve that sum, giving 62.3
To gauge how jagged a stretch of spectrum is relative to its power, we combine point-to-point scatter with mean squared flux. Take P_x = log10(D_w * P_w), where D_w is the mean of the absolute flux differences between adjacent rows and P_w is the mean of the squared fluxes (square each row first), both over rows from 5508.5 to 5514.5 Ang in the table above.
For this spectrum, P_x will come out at 3.00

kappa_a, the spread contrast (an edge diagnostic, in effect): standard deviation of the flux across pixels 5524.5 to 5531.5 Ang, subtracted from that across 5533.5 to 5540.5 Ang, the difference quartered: 0.06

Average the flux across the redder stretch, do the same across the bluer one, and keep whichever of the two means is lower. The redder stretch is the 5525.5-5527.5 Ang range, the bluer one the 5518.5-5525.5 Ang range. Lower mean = 61.7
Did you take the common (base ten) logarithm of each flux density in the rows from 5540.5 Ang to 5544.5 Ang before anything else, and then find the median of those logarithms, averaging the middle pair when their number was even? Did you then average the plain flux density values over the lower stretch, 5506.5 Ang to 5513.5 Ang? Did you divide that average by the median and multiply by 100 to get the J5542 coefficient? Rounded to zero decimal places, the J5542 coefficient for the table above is 3474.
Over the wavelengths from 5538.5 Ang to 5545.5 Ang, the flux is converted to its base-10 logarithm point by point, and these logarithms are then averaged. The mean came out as 1.81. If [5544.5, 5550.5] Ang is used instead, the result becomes 1.84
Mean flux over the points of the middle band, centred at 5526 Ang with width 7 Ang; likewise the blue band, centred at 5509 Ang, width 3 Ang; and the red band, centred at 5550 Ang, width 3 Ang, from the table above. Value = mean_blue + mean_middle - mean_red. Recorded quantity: 56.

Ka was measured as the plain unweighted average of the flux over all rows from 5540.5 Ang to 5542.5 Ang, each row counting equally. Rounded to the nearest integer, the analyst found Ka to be 64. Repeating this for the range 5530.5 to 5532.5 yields 60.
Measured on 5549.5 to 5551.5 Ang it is 69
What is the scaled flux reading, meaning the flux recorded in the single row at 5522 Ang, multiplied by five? 316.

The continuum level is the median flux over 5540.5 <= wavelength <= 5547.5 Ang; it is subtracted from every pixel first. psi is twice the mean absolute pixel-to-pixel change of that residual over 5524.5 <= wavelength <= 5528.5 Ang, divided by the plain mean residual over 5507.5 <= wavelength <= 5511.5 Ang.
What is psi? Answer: -0.27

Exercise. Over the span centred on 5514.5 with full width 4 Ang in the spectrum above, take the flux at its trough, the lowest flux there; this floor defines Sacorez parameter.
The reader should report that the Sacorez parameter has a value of 61.82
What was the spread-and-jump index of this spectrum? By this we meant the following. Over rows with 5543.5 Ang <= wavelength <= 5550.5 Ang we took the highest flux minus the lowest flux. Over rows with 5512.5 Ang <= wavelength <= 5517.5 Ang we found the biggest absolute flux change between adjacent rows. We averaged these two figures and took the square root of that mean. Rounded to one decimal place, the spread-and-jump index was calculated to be 1.3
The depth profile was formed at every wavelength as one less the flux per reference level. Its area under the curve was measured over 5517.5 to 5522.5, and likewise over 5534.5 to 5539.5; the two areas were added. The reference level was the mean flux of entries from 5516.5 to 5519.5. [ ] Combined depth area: 0.13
